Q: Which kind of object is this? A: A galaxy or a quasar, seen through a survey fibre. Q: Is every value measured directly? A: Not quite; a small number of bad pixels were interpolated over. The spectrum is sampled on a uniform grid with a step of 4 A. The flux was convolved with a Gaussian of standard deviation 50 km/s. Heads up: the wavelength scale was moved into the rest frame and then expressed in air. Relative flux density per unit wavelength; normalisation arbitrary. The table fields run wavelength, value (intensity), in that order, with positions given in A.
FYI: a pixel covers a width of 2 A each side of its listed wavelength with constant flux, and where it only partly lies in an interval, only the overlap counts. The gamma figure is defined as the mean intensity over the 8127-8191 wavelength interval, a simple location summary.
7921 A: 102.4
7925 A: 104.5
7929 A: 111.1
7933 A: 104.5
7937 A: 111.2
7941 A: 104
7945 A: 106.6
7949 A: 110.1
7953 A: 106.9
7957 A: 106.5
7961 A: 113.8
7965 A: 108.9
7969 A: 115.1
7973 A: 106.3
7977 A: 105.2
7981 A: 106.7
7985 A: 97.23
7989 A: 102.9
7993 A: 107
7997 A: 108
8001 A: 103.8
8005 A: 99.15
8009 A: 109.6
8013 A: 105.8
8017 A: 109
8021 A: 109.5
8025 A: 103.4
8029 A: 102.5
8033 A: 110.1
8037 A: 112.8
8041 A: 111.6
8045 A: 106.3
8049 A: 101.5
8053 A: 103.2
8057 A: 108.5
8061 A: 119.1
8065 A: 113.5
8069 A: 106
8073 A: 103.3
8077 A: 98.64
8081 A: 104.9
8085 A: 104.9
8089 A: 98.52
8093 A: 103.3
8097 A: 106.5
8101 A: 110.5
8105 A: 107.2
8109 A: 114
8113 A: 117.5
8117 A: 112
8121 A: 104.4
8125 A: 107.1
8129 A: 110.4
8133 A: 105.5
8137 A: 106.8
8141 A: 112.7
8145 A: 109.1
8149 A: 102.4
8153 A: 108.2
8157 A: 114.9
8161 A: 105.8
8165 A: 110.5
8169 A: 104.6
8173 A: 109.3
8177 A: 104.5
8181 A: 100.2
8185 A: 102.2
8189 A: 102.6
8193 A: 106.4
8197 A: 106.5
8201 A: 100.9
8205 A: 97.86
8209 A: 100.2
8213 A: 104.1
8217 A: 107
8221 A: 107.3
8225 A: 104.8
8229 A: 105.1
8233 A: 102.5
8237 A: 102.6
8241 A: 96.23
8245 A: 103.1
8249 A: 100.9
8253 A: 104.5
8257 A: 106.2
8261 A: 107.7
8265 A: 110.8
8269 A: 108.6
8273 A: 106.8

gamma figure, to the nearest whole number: 107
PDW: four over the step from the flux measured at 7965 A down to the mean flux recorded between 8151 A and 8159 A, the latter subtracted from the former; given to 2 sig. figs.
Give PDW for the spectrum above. -1.5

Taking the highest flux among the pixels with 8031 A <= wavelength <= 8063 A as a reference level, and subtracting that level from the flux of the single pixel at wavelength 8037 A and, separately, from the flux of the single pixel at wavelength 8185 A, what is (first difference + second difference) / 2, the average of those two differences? -11.6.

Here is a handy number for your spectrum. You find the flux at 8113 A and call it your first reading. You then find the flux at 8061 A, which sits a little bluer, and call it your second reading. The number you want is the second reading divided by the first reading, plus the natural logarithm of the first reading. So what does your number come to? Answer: 5.780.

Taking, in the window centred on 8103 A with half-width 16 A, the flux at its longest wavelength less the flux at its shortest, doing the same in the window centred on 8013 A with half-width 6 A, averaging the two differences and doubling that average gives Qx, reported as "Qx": 13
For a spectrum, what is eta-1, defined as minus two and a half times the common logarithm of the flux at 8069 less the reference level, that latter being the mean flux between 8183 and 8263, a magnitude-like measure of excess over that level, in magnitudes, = -1.0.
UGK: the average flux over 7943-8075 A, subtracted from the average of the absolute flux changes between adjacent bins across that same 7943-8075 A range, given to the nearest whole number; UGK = -103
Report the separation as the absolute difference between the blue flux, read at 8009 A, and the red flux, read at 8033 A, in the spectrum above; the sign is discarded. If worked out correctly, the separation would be 0.5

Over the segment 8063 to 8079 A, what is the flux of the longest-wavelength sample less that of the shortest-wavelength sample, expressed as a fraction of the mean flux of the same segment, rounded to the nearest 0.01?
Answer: -0.14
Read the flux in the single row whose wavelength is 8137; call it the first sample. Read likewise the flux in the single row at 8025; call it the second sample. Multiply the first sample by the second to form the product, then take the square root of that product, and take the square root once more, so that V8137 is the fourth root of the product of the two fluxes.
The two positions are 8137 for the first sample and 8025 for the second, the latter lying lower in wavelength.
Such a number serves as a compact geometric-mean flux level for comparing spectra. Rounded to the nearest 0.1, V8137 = 10.3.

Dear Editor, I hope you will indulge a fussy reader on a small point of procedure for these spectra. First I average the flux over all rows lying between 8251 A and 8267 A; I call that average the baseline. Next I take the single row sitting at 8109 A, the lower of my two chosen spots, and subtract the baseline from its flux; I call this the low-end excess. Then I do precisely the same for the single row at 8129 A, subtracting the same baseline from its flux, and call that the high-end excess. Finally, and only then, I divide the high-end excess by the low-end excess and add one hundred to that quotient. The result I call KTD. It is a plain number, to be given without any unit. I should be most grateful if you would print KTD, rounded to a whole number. 100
